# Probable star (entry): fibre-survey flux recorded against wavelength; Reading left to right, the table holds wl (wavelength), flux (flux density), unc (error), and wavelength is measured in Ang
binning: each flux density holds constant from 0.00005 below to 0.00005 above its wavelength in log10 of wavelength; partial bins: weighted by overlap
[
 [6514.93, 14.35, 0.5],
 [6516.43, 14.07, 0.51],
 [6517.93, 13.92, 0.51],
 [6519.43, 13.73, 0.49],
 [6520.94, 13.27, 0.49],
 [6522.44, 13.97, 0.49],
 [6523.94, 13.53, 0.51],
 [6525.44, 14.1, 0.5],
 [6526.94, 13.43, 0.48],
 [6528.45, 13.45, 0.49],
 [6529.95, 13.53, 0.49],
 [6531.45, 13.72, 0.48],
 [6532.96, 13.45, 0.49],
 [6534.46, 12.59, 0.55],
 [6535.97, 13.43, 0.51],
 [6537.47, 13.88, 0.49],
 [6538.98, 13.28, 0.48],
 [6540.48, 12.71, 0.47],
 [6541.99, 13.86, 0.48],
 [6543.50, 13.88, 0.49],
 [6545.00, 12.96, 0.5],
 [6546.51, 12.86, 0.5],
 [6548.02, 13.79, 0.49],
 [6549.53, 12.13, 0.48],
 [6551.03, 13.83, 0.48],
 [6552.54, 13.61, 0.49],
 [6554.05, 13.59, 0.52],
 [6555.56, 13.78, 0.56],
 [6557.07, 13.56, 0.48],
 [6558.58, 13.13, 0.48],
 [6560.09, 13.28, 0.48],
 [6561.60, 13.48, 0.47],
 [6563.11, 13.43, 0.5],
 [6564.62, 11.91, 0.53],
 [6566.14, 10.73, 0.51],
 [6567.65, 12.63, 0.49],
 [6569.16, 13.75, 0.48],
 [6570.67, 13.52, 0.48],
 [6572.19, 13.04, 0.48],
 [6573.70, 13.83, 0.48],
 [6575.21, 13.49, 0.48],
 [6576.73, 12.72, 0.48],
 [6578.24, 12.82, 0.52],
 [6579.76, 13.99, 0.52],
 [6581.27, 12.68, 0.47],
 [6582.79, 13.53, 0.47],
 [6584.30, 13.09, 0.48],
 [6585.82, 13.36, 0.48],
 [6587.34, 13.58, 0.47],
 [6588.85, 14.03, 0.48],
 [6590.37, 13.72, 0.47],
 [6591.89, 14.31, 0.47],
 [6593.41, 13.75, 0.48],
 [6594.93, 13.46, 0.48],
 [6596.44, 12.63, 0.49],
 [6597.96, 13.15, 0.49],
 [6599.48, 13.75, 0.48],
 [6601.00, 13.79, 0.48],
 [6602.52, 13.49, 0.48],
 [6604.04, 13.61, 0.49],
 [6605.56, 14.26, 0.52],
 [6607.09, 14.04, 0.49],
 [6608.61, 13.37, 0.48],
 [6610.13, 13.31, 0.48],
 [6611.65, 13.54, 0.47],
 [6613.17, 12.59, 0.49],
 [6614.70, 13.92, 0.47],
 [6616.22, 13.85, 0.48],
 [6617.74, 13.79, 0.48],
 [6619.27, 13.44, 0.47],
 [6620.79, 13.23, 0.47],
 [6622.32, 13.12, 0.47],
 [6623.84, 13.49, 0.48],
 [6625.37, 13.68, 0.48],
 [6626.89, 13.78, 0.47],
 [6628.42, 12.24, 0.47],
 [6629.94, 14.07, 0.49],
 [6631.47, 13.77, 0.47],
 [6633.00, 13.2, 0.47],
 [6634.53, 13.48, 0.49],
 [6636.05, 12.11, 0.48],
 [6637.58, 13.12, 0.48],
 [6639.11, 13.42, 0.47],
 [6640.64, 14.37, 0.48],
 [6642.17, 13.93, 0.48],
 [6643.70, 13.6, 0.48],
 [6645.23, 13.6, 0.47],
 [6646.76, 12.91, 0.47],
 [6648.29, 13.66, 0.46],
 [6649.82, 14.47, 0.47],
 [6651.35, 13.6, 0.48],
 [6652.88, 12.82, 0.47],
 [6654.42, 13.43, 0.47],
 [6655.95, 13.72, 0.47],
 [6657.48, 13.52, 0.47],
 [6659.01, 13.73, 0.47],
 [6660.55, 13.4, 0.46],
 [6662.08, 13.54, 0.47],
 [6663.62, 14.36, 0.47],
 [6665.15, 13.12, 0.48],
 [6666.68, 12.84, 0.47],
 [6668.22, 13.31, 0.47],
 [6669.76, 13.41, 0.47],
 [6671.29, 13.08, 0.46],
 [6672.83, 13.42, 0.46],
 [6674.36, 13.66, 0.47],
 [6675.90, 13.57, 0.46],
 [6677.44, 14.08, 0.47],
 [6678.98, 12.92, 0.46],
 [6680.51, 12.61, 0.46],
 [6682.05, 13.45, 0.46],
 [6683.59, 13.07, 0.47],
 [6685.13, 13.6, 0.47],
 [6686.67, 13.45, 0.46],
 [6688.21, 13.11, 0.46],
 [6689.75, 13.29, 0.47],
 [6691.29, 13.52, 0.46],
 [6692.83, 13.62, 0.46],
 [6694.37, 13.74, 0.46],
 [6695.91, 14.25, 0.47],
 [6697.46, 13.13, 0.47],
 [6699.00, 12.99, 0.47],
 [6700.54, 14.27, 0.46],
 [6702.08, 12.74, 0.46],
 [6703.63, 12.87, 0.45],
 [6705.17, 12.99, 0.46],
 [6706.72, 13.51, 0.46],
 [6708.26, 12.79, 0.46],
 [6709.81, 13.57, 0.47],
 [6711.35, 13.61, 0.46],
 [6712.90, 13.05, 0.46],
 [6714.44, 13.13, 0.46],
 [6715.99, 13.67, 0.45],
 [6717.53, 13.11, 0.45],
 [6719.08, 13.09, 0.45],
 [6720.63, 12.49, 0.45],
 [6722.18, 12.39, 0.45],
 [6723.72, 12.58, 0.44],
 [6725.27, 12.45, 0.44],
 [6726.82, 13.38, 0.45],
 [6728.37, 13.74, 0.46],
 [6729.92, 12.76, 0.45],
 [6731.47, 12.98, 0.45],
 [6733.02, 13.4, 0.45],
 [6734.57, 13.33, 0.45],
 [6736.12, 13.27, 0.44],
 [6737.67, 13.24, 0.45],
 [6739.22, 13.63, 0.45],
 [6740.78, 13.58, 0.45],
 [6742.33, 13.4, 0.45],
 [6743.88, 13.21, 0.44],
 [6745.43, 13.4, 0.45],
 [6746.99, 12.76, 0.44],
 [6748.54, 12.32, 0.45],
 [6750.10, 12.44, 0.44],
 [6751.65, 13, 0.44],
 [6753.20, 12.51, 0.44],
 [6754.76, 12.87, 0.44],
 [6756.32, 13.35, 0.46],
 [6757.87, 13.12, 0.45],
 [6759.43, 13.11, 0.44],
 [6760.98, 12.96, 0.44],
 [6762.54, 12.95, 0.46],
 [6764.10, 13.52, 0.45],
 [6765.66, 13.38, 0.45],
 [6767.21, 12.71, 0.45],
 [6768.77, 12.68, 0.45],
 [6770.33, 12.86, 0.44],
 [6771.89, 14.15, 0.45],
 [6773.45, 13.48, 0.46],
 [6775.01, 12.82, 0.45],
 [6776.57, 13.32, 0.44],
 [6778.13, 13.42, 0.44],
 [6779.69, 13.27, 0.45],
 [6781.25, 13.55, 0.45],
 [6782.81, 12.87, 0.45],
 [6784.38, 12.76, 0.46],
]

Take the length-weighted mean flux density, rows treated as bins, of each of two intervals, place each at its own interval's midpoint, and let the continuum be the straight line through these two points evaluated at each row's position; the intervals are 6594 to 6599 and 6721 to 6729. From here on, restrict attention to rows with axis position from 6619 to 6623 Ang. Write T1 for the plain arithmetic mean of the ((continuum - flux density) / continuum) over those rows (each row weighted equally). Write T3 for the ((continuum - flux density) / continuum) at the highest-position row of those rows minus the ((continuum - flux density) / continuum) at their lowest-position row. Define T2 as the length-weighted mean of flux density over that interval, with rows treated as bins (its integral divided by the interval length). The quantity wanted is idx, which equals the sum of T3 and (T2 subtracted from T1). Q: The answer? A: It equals -13.2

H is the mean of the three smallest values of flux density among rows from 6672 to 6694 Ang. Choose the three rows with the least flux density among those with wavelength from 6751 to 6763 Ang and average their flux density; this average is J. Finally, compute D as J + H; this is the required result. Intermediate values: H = 12.9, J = 12.8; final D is 25.6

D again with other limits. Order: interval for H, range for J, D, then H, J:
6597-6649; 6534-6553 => 24.8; 12.3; 12.5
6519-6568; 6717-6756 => 24.0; 11.6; 12.4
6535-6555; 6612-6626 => 25.5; 12.6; 13.0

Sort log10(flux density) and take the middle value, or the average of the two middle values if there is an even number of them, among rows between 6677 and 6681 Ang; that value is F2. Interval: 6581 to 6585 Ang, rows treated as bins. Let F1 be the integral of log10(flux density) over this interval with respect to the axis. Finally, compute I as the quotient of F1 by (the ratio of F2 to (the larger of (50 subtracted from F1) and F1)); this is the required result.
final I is 18.0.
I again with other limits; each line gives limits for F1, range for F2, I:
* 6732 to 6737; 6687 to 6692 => 28.2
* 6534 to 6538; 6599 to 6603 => 17.8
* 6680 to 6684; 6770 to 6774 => 17.6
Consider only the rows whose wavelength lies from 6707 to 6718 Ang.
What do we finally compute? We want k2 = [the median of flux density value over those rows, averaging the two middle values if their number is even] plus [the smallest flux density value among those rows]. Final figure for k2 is 25.9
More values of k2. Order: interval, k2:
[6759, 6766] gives 26.1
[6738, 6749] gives 25.7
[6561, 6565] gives 25.3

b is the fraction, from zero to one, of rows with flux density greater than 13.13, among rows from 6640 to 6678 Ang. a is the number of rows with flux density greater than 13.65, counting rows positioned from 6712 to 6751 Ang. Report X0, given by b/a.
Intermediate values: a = 2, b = 0.80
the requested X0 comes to 0.4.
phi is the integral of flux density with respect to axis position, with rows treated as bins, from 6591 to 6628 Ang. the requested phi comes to 501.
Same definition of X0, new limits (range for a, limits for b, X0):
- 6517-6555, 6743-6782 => 0.0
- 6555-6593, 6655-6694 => 0.1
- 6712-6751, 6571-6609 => 0.4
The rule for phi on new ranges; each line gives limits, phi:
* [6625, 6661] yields 485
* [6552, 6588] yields 475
